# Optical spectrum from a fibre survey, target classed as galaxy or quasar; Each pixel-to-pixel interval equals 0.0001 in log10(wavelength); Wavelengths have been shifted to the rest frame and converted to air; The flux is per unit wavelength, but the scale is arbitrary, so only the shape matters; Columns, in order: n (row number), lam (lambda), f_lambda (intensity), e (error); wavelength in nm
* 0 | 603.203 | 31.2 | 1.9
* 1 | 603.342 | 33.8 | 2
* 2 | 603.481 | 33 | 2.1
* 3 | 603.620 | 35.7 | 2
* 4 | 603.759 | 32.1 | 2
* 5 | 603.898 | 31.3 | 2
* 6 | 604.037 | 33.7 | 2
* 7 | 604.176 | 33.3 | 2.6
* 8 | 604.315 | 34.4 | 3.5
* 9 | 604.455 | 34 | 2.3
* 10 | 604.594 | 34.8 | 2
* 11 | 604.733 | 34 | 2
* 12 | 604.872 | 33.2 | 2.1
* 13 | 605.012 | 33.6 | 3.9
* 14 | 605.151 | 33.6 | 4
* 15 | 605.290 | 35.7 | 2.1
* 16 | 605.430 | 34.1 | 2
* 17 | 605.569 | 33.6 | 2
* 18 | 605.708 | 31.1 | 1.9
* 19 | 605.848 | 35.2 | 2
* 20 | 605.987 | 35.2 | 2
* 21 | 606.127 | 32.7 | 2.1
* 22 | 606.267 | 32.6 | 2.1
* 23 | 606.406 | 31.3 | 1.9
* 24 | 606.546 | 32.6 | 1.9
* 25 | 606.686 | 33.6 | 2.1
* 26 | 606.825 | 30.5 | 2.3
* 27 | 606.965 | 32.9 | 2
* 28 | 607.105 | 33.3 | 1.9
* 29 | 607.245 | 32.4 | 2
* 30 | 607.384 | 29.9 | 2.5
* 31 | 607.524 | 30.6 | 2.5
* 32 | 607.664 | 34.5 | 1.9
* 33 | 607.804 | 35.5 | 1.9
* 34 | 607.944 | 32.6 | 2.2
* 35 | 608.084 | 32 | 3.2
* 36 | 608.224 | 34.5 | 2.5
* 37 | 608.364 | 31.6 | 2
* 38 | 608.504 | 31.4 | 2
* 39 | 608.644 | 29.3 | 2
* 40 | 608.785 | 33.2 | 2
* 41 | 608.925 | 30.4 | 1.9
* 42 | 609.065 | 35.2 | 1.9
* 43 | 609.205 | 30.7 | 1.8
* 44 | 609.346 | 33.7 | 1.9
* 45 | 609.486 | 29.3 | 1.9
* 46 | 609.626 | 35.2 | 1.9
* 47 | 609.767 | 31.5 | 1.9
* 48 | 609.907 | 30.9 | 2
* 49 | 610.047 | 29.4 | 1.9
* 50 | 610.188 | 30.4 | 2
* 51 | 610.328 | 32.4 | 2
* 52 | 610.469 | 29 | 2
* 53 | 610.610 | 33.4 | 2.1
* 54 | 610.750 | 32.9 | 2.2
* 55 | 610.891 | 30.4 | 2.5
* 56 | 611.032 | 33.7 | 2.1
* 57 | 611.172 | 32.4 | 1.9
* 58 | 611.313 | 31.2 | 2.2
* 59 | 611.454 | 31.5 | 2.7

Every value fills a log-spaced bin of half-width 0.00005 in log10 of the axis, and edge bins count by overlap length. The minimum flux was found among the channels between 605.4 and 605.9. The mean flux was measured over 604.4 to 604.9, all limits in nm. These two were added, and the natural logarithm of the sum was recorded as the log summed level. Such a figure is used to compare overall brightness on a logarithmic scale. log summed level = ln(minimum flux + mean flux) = 4.18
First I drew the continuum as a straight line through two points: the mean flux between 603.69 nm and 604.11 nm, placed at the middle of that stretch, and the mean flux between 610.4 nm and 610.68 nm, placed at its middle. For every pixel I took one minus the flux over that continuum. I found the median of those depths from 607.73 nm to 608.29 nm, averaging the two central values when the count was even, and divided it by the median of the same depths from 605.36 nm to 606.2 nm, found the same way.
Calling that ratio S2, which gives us 1.1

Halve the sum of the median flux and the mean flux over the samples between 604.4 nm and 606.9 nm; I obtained 33.5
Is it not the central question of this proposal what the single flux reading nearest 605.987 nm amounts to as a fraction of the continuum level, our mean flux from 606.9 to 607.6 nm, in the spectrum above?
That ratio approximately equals 1.11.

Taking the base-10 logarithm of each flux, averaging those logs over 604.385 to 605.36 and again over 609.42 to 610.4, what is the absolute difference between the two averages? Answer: 0.038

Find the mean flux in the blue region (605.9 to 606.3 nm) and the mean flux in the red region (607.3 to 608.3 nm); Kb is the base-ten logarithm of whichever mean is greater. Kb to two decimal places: 1.53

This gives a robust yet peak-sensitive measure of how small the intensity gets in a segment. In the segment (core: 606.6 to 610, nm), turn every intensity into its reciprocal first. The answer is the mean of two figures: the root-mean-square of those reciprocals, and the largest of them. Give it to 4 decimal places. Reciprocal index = 0.0326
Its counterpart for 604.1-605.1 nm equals 0.0298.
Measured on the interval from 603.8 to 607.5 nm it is 0.0318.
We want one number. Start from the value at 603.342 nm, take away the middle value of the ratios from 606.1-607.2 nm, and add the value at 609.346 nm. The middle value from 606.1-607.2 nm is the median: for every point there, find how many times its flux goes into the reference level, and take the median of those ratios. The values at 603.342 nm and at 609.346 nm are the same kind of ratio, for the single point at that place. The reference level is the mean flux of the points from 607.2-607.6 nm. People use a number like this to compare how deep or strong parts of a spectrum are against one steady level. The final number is 0.89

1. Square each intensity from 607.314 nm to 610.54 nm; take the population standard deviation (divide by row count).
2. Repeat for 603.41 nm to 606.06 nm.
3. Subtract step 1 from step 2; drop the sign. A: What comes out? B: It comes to 47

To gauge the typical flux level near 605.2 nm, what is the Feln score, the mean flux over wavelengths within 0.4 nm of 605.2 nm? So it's 34.0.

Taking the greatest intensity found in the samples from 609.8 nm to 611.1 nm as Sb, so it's 33.7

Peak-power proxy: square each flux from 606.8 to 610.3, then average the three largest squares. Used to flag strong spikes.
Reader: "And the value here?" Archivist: 1246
